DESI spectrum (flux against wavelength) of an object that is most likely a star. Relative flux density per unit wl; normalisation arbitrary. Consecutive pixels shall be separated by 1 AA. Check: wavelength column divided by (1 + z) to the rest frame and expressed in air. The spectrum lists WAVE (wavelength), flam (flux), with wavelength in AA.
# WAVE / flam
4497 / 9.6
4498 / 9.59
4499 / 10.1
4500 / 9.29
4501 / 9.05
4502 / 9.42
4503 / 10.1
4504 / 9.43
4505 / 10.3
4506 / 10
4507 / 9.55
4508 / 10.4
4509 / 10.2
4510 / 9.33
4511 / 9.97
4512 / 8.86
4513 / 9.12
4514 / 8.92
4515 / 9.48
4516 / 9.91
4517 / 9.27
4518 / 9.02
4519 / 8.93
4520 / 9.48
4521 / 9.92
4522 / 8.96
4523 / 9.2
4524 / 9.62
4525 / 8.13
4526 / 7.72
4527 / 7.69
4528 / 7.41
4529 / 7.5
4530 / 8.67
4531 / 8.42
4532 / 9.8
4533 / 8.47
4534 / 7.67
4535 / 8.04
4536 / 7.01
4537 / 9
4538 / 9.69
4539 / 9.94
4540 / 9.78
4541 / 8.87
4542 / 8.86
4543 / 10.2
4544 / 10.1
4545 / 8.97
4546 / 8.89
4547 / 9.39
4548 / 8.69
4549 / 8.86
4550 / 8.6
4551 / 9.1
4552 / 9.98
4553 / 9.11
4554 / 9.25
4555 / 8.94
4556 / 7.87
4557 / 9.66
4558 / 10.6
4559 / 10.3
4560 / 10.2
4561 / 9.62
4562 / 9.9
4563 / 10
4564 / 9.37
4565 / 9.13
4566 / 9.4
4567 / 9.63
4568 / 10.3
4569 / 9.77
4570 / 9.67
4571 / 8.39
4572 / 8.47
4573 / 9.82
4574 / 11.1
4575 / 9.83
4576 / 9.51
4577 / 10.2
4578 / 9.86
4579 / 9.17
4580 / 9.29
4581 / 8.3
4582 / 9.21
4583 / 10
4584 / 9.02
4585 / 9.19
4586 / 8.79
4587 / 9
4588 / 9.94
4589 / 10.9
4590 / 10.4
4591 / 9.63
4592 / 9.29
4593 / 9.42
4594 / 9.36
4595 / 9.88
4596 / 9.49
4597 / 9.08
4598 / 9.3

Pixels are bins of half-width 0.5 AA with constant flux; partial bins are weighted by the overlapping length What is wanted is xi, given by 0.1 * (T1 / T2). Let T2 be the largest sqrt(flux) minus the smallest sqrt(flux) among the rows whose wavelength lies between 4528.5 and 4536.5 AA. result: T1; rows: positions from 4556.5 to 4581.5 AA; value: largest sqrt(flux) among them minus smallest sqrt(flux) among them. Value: 0.09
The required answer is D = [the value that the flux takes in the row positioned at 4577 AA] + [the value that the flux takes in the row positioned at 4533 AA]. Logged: 18.7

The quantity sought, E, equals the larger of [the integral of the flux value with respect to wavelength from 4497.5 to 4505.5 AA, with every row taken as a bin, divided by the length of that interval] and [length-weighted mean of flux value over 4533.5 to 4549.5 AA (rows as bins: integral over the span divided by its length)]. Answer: 9.66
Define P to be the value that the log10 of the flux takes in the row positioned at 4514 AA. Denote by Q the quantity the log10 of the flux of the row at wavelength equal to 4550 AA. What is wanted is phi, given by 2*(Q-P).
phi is -0.03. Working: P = 0.95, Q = 0.93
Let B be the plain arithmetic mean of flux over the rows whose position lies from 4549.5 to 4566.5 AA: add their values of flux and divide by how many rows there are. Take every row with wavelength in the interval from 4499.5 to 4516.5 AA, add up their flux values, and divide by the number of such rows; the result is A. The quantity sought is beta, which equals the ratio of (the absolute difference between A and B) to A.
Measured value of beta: 0.01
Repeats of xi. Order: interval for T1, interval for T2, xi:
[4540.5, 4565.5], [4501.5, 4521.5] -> 0.18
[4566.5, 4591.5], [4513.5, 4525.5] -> 0.15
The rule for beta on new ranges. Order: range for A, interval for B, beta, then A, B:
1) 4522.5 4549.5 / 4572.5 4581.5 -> 0.10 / 8.8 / 9.7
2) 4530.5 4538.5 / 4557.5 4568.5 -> 0.16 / 8.5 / 9.9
